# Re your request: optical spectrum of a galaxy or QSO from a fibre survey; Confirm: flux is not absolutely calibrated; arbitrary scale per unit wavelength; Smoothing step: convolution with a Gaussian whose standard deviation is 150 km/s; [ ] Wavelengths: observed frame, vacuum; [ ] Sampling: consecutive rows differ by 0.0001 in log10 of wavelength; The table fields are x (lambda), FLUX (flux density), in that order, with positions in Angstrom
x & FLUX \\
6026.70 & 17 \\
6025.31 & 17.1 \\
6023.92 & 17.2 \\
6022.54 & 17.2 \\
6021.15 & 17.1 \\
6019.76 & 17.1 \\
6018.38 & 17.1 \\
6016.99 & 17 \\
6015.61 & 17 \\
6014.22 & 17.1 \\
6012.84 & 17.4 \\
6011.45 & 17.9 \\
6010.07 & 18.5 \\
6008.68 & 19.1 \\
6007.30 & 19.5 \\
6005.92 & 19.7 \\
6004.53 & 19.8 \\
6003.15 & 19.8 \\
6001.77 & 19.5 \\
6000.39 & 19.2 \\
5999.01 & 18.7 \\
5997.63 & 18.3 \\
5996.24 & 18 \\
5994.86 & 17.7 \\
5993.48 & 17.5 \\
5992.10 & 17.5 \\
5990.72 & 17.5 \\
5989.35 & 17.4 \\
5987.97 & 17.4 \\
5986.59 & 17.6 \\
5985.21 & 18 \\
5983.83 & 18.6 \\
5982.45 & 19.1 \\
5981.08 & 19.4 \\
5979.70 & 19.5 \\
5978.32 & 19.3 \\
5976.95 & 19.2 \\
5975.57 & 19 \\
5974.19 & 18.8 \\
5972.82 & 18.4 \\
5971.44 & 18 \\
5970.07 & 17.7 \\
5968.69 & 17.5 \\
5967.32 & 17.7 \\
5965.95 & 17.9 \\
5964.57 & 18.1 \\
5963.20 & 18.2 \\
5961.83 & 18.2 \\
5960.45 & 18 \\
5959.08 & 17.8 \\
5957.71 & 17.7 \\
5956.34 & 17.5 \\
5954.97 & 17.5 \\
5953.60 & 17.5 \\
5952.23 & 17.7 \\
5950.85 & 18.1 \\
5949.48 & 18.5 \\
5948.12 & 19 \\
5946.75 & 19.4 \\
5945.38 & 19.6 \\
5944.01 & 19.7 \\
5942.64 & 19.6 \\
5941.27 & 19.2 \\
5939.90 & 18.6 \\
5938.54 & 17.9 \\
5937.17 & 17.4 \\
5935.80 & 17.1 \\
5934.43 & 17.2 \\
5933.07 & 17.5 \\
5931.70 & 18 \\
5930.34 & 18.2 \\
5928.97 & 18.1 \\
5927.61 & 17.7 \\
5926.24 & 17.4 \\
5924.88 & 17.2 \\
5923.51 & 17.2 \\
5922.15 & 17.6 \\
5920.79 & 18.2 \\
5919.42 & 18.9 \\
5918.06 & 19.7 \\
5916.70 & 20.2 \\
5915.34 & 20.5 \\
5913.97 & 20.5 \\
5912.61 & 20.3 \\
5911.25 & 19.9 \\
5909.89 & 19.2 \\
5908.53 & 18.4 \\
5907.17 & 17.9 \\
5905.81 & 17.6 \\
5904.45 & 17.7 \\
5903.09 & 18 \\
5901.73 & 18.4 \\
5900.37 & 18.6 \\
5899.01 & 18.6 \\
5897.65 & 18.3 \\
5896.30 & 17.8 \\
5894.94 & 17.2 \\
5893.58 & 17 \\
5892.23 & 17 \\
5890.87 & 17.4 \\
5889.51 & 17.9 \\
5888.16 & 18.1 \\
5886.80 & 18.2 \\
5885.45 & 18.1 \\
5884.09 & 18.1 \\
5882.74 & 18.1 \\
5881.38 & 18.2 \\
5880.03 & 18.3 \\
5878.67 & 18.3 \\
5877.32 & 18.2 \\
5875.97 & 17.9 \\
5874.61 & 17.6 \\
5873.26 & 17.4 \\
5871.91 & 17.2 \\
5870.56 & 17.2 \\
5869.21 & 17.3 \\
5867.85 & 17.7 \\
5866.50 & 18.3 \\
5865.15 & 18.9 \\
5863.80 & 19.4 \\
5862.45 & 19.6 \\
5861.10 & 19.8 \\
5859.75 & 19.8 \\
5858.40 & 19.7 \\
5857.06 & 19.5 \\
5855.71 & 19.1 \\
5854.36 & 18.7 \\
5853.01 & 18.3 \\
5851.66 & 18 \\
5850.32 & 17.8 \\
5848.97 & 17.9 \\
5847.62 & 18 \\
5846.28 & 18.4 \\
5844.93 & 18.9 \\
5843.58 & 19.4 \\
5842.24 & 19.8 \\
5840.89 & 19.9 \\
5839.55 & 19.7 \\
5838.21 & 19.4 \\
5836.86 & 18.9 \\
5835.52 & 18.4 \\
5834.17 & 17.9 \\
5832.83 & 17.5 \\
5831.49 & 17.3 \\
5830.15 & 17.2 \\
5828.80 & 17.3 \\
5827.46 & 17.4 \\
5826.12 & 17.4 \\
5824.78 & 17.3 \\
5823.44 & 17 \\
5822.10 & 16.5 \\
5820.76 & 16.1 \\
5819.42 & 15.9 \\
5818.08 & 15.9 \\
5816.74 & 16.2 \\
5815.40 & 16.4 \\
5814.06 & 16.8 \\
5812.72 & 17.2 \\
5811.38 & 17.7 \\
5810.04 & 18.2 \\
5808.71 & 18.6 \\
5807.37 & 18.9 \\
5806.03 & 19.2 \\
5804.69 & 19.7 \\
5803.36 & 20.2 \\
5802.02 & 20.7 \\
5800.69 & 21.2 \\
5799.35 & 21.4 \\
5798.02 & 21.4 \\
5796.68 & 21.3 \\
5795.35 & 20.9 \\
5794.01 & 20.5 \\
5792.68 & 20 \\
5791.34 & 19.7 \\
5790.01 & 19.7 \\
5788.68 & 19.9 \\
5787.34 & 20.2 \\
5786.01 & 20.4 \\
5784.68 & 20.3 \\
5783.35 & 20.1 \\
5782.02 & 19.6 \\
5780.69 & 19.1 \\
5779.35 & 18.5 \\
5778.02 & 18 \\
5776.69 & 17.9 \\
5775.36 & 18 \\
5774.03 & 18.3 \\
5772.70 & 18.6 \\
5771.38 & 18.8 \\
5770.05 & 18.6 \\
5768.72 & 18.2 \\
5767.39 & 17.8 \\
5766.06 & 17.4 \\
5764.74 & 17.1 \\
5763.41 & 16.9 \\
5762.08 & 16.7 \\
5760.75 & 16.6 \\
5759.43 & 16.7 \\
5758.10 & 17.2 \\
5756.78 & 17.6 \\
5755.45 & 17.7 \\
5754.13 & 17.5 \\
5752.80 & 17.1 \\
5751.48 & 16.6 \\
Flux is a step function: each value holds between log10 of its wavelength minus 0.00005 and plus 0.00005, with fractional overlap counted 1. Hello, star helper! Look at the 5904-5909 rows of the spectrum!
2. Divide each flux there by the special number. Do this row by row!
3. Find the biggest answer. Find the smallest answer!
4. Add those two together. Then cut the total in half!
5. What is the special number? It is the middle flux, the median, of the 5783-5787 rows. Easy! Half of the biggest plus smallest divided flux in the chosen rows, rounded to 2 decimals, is 0.89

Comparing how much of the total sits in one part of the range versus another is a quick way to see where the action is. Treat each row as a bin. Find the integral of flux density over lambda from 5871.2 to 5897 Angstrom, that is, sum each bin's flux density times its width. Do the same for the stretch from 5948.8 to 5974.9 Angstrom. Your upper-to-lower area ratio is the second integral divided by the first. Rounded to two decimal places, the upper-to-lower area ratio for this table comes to 1.02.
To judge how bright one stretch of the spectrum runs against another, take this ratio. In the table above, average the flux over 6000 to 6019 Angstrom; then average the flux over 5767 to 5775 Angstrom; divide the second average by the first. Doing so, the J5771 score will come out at 1.00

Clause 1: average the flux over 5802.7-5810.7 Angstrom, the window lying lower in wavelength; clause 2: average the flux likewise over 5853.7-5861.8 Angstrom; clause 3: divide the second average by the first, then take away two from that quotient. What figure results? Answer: -0.98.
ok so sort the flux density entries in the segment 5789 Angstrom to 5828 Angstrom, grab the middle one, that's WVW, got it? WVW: 18.6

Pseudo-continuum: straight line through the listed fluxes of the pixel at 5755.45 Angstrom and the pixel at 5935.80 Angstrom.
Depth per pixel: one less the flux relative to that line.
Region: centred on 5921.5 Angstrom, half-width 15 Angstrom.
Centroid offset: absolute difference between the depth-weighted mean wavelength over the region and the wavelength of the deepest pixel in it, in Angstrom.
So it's 19.0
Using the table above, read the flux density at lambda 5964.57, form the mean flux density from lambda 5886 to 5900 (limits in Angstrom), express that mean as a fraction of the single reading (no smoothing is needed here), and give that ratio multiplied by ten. 9.8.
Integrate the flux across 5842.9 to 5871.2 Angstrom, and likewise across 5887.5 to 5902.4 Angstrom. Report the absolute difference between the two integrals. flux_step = 262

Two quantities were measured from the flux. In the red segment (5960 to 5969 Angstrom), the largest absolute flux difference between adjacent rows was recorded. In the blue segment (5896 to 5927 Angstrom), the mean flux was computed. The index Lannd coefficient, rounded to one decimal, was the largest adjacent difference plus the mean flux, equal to 18.8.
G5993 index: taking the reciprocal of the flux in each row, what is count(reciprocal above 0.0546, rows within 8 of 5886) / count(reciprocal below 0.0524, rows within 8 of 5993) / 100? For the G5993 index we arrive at 0.12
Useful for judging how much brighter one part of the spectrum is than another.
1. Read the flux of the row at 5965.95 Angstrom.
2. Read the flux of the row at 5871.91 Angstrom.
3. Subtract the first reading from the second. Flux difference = -0.7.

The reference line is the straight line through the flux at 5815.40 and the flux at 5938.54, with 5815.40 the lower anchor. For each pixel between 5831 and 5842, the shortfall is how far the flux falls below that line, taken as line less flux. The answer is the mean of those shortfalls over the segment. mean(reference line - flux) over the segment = -2.0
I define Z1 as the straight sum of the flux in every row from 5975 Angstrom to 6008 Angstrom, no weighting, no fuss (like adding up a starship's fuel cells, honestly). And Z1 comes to 447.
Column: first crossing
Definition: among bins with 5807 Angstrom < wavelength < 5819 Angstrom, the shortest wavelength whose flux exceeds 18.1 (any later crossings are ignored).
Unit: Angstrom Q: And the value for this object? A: 5807.37 Angstrom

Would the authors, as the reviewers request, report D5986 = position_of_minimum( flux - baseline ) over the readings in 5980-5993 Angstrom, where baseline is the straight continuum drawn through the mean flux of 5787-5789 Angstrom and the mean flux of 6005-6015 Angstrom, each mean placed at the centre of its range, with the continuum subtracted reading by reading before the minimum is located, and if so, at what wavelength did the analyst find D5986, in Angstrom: 5987.97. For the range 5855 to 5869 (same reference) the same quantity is 5867.85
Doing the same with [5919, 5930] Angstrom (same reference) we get 5923.51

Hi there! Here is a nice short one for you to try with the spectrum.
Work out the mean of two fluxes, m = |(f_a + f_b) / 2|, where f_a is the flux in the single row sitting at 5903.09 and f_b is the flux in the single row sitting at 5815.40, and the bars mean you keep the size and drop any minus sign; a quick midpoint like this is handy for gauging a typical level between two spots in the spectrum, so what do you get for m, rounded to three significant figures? 17.2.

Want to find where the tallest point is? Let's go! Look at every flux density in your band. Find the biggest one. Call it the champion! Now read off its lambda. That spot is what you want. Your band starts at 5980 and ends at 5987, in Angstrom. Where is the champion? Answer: 5981.08 Angstrom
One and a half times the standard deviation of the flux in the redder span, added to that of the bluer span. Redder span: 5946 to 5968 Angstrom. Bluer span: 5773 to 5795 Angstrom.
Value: 1.7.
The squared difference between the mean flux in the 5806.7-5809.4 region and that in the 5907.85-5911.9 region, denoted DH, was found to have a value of 0.2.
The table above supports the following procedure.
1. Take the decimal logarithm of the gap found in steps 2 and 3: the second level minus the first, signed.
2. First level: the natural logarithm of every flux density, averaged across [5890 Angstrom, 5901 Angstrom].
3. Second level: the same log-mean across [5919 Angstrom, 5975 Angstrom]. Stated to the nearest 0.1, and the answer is -1.7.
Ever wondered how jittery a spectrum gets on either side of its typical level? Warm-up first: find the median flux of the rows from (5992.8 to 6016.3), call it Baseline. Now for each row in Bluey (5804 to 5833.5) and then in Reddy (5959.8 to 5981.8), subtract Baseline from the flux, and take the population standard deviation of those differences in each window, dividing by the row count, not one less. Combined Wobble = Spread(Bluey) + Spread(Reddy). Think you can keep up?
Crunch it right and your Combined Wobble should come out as 1.7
